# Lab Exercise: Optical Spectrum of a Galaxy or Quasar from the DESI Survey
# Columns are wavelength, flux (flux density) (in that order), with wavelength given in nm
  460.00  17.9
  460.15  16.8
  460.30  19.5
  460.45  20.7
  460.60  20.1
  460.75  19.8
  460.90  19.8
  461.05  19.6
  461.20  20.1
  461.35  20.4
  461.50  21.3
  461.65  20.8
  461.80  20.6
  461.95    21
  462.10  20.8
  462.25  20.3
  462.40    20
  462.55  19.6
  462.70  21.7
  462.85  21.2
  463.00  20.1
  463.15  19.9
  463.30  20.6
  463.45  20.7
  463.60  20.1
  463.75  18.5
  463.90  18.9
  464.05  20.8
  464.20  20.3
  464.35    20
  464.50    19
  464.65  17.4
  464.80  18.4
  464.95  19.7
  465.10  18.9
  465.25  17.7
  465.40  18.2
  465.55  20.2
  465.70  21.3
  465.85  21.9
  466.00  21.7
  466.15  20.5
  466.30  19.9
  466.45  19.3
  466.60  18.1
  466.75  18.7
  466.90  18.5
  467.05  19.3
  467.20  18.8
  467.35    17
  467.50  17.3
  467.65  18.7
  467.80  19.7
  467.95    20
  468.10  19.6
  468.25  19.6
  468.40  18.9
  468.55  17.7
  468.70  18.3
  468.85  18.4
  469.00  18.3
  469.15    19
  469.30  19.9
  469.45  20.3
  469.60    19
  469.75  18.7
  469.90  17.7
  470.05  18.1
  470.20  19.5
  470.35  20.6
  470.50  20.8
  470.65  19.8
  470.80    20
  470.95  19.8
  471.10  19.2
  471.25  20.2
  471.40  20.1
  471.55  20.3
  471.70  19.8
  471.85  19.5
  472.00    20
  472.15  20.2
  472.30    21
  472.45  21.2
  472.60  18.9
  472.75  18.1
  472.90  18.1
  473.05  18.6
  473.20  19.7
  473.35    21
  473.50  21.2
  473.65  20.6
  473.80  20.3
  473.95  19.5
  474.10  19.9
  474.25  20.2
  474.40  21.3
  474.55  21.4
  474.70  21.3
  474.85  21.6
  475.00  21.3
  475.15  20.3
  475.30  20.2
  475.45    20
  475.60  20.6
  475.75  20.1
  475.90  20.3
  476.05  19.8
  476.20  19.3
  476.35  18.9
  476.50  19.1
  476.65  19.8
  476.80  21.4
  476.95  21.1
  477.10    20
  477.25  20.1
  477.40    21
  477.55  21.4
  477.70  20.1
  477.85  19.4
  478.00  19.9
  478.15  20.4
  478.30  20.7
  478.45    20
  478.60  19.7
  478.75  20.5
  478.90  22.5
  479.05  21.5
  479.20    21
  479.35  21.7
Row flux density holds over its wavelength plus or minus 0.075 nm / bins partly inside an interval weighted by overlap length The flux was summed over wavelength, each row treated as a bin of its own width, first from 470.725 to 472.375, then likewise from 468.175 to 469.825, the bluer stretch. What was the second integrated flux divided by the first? 0.95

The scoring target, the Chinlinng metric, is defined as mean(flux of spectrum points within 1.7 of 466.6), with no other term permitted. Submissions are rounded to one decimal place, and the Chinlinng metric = 19.3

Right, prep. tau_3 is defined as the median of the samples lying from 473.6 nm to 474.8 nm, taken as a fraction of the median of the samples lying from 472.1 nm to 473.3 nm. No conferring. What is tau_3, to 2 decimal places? 1.06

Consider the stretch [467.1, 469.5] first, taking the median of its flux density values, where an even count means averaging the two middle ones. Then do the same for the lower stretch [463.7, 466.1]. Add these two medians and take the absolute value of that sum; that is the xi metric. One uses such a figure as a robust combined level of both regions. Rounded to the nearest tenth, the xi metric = 38.2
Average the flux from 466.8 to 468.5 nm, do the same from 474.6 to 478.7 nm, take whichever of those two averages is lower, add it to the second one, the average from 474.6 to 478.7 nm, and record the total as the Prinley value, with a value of 39.1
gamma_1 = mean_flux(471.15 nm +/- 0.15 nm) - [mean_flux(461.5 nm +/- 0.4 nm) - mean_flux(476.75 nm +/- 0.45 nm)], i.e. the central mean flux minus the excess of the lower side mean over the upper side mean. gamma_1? 19.1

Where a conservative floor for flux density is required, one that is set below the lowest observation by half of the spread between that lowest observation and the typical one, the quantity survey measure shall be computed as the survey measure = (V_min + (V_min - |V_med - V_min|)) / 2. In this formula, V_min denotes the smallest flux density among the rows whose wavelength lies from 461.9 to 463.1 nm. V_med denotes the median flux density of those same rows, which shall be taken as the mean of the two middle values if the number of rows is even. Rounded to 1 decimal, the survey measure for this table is 19.1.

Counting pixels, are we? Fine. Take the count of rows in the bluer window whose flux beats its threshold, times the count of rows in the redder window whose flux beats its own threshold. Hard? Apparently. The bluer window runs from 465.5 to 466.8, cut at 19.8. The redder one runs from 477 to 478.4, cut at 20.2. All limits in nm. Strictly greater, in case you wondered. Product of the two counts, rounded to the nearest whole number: 24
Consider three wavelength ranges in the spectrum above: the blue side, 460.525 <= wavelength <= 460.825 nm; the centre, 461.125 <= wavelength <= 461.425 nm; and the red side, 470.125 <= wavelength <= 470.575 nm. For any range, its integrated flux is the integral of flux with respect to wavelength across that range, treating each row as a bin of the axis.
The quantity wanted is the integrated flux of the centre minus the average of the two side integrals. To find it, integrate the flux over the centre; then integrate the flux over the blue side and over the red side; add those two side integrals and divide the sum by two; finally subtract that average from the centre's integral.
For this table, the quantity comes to -1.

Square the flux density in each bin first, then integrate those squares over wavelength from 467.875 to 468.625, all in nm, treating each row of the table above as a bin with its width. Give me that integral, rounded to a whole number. 276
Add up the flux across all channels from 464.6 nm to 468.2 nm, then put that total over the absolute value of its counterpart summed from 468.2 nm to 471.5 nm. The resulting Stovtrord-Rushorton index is 1.09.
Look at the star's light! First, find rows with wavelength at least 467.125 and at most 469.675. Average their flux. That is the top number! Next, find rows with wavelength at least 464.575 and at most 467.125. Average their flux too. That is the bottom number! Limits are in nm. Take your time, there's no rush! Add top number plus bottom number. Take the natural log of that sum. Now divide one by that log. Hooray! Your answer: 0.274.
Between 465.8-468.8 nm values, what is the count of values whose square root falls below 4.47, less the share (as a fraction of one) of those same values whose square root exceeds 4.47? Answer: 15.8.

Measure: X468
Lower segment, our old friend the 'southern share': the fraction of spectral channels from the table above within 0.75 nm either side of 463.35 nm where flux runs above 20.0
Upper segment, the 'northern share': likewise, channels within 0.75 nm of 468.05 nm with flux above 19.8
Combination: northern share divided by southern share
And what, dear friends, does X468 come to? 0.14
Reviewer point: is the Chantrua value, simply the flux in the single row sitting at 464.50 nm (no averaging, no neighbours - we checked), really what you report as 19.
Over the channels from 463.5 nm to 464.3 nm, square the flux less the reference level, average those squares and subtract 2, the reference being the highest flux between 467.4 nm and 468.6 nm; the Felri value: -1.2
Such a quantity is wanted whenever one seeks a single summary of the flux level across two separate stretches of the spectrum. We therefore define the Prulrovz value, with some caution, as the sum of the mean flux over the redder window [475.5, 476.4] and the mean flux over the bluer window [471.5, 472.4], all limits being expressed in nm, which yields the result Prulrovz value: 40.0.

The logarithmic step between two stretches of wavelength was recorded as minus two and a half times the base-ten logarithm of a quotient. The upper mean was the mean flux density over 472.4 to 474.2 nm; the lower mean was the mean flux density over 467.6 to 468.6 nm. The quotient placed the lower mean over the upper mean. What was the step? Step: 0.03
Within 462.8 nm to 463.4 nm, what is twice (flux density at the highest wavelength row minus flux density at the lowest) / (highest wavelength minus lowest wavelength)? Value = -3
